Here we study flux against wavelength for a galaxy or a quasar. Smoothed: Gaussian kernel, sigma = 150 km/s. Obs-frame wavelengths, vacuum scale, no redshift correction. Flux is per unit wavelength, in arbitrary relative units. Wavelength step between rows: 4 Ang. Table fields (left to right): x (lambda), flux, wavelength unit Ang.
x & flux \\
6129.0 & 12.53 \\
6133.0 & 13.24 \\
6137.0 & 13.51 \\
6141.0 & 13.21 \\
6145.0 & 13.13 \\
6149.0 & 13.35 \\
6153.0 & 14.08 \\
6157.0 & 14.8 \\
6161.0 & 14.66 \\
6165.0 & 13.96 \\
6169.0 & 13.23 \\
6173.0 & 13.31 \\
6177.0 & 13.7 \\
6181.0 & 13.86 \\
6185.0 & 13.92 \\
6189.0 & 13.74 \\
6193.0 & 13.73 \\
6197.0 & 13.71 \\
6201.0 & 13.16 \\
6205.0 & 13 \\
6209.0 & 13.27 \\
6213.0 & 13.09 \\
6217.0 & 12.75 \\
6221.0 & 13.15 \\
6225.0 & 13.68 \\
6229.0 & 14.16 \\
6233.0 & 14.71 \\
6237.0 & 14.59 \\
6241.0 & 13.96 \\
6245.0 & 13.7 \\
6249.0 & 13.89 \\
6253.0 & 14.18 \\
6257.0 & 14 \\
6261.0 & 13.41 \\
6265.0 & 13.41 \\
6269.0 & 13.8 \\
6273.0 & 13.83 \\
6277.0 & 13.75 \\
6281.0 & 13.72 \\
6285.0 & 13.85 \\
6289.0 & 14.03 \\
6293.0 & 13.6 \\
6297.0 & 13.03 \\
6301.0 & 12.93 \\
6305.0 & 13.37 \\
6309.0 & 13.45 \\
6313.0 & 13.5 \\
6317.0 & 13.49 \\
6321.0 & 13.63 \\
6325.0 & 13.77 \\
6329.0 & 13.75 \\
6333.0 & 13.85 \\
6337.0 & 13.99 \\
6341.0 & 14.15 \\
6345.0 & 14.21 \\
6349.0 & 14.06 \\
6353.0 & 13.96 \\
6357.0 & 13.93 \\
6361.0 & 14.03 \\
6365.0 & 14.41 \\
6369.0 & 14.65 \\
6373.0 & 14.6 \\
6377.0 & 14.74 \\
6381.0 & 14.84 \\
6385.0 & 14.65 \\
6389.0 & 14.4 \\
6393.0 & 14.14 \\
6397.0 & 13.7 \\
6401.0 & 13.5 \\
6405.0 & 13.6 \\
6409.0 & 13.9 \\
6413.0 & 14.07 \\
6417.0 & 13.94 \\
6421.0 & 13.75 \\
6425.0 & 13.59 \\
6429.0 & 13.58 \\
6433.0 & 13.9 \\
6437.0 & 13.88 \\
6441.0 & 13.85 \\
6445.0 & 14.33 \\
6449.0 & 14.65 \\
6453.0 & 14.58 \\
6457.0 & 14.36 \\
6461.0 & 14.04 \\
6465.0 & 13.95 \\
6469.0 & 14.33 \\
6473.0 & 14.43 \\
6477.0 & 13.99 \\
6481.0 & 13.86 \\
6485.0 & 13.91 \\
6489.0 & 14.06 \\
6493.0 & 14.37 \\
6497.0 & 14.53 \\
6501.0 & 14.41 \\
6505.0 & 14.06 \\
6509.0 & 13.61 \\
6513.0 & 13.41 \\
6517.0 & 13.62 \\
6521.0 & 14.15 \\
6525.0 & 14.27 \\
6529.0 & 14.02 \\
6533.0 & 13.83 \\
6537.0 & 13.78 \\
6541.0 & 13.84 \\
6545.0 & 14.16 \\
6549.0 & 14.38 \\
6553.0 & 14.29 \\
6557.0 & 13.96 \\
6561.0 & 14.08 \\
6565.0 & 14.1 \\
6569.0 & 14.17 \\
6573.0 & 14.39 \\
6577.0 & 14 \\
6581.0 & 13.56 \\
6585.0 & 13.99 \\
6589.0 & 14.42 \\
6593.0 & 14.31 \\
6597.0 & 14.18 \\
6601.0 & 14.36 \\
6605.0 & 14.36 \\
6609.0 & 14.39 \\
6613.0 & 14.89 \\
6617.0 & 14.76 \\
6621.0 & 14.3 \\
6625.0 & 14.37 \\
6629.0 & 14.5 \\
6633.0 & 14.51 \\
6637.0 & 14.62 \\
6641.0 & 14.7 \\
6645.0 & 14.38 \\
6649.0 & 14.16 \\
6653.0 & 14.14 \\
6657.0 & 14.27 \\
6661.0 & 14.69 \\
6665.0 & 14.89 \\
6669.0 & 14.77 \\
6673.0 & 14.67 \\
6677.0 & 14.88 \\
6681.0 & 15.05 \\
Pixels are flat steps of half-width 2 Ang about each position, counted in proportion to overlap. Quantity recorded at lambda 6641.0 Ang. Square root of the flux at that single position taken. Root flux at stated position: 3.83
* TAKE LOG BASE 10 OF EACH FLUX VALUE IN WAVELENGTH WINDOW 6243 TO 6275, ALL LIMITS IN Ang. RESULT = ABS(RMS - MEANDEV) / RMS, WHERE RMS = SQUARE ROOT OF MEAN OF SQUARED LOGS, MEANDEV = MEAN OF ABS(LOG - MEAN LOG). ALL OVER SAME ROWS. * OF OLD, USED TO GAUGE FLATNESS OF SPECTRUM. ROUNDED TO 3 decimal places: 0.994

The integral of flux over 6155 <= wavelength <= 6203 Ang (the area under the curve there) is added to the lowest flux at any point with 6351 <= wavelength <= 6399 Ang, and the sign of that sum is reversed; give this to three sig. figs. -677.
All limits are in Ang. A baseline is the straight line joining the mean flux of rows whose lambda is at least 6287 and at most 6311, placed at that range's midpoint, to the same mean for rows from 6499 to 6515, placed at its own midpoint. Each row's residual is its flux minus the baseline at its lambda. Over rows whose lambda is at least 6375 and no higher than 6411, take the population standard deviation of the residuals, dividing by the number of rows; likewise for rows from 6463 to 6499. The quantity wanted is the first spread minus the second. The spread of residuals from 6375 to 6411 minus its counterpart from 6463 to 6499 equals 0.27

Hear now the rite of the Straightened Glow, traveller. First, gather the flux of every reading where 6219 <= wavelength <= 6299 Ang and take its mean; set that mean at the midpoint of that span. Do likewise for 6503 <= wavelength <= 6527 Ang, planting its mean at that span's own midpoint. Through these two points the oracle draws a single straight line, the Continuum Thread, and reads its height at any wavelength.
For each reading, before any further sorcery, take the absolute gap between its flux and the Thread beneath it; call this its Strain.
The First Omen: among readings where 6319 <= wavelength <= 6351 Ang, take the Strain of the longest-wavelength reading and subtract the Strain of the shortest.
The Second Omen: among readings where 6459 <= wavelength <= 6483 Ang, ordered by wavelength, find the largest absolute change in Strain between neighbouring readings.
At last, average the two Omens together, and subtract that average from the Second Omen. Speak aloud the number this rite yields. 0.21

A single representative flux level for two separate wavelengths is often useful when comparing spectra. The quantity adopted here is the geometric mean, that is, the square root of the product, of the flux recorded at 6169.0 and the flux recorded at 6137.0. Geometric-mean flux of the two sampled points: 13.4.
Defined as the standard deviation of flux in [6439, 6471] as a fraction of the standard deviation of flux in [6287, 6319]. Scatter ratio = 0.85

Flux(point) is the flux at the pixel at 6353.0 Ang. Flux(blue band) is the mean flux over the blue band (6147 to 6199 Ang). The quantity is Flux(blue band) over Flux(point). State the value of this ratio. 0.992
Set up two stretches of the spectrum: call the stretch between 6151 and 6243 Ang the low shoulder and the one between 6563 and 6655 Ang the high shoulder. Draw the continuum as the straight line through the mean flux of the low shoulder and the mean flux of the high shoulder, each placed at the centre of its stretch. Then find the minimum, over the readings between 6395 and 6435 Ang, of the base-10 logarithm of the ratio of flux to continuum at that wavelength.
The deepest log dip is -0.017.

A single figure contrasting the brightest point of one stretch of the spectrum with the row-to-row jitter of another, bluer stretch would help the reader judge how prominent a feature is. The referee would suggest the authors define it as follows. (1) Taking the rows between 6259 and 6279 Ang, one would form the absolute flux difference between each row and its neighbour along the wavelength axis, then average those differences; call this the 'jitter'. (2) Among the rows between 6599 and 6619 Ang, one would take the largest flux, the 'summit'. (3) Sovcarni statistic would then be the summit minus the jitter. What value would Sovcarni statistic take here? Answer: 14.8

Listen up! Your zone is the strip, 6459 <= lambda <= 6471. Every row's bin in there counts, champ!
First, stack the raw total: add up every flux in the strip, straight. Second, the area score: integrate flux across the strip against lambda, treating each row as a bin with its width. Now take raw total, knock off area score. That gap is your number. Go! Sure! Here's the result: -127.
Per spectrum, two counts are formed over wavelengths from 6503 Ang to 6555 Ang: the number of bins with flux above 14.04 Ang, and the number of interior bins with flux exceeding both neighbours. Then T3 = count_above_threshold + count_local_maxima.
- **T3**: 8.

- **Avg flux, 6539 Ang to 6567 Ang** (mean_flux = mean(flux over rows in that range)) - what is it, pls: 14.1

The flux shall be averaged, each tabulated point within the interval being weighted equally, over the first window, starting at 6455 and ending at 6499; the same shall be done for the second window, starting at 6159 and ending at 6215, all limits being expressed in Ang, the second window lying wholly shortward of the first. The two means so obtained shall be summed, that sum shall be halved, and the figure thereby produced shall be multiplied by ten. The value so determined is 139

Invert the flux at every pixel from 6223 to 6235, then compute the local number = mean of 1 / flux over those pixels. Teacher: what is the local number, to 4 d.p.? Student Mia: 0.0706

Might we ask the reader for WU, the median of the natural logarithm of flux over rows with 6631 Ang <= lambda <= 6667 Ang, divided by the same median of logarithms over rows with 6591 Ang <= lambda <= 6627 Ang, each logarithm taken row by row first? 1.00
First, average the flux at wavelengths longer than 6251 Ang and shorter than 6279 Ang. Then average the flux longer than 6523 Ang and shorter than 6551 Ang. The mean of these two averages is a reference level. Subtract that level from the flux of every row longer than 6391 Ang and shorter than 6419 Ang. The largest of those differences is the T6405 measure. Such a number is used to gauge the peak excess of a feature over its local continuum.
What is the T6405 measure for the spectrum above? 0.24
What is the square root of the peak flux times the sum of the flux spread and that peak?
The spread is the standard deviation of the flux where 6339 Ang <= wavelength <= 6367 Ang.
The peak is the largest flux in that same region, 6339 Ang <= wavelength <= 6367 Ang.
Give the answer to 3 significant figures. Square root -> 14.5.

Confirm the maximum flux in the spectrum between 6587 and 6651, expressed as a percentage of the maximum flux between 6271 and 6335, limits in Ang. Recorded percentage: 106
